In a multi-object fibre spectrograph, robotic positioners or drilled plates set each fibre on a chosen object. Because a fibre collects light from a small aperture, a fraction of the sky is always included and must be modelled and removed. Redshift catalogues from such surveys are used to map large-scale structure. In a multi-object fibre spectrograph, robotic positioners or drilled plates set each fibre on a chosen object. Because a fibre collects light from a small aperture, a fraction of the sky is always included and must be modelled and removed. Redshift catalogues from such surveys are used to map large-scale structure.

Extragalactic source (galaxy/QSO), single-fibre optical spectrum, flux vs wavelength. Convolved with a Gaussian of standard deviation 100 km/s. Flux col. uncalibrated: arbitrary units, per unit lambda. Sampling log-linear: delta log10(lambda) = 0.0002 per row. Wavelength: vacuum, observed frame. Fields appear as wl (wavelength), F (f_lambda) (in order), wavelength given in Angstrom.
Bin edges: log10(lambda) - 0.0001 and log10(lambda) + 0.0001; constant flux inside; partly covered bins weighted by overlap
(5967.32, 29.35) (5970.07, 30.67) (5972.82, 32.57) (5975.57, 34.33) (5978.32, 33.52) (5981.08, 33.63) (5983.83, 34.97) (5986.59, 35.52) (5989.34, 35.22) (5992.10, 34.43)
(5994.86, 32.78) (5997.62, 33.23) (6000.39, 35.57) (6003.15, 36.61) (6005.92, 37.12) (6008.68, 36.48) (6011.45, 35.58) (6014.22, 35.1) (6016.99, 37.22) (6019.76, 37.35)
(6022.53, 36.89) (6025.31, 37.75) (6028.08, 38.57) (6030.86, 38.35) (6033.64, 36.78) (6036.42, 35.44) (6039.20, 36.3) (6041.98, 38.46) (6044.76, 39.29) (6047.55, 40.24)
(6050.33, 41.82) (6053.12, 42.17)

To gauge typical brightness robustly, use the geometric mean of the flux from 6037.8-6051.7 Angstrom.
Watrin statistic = 39.2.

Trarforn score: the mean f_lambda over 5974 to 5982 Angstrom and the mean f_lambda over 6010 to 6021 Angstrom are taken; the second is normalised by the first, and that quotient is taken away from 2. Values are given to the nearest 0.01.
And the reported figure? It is 0.93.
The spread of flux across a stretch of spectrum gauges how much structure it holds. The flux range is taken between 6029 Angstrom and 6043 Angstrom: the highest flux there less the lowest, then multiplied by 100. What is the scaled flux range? 302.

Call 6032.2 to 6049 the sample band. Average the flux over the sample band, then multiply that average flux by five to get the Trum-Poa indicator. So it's 189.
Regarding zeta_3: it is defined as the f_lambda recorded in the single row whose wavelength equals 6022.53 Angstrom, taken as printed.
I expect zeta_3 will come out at 36.89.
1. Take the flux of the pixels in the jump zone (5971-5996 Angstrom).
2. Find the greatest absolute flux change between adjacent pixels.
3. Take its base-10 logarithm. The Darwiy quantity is 0.25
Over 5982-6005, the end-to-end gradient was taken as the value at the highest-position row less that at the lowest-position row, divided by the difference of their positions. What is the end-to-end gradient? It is 0.08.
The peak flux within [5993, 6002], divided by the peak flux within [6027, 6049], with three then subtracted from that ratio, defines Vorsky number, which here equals -2.12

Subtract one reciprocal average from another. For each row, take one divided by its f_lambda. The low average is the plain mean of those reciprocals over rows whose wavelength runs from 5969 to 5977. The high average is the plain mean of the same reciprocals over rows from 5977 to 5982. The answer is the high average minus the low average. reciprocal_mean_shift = -0.0010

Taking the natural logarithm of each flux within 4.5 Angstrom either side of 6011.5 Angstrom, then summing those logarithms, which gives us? 10.7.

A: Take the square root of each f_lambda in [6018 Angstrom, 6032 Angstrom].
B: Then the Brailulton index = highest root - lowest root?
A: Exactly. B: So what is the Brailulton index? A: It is 0.14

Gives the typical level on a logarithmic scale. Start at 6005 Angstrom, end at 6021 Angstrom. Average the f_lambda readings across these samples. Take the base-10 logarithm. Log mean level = 1.562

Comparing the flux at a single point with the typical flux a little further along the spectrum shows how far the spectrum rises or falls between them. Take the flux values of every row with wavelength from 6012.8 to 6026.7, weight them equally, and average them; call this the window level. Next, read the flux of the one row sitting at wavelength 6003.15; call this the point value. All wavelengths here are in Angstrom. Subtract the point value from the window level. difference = 0.3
